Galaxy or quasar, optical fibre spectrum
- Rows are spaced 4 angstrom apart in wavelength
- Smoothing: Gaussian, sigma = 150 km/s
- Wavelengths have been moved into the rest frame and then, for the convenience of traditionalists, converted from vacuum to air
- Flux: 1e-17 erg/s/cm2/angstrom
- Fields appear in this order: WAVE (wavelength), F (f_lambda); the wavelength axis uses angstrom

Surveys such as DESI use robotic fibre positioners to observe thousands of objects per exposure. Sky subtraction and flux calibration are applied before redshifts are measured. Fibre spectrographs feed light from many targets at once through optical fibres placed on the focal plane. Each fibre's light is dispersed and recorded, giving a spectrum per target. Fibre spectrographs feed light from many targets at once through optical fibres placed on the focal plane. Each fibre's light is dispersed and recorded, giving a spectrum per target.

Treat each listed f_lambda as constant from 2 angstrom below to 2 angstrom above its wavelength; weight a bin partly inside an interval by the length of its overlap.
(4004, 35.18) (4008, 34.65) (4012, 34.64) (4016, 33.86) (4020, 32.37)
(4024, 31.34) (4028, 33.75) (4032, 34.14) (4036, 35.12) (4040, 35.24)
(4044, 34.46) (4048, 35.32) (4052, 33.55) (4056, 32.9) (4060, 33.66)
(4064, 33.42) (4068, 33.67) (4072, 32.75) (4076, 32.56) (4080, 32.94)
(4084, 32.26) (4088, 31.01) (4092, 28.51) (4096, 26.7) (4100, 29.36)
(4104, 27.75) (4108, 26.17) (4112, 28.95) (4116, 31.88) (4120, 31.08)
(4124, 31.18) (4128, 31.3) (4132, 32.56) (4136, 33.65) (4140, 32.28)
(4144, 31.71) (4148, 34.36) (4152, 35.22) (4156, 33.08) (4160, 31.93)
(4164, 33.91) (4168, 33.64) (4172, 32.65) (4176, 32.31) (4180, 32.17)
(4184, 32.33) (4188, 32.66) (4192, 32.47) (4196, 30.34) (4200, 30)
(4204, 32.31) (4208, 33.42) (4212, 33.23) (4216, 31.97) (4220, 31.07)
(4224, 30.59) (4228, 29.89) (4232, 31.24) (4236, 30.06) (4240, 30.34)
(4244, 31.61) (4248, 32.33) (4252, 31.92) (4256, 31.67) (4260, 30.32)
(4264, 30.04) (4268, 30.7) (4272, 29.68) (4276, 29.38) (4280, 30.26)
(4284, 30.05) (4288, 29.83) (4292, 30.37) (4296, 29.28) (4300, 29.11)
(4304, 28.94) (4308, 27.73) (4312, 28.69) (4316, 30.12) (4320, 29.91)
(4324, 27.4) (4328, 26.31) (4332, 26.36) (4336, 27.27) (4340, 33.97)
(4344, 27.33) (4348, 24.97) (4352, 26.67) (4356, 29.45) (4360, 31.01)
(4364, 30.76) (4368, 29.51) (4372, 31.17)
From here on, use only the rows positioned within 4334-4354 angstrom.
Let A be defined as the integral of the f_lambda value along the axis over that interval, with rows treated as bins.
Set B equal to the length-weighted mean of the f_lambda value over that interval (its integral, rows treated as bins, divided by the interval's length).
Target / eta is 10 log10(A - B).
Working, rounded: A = 561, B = 28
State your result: 27.3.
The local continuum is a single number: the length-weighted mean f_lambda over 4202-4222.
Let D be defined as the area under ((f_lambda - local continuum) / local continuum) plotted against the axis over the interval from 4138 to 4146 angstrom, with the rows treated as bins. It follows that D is -0.10 angstrom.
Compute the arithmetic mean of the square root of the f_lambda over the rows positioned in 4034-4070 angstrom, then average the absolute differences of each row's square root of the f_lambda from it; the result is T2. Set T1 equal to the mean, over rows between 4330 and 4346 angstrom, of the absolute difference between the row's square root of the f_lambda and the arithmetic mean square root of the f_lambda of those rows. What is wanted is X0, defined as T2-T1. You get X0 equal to -0.17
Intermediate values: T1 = 0.24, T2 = 0.07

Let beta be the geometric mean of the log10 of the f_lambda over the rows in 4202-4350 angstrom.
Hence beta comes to 1.48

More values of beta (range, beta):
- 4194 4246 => 1.49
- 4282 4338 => 1.46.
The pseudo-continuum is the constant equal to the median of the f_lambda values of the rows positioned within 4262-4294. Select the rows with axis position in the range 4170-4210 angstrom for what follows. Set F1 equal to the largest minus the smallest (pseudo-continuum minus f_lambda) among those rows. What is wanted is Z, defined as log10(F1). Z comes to 0.5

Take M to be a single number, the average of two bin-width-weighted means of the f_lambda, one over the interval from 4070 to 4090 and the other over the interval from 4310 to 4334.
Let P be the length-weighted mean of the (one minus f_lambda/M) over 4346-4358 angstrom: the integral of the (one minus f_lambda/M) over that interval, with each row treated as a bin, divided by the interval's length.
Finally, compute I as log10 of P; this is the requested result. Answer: -1.0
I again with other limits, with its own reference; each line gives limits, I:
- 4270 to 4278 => -1.6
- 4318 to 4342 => -1.3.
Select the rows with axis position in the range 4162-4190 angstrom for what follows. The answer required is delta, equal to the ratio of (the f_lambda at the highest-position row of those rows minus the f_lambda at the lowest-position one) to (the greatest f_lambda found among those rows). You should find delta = -0.04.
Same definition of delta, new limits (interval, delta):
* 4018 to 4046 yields 0.06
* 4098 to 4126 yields 0.06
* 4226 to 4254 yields 0.06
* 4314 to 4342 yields 0.11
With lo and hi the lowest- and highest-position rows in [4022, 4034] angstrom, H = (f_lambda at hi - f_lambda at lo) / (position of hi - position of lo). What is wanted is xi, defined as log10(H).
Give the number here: -0.46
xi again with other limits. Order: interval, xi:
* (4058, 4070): -2.90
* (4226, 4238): -1.67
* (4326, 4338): -0.92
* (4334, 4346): -2.12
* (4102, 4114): -0.82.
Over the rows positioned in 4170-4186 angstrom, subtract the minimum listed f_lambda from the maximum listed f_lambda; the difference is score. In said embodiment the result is 0.48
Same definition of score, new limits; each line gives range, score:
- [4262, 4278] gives 1.32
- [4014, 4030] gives 2.52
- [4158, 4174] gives 1.98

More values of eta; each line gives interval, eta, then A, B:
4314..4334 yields 27.3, 560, 28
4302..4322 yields 27.4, 582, 29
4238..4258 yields 27.8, 631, 32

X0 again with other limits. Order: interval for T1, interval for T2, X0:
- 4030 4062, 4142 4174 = 0.02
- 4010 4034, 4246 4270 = -0.01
